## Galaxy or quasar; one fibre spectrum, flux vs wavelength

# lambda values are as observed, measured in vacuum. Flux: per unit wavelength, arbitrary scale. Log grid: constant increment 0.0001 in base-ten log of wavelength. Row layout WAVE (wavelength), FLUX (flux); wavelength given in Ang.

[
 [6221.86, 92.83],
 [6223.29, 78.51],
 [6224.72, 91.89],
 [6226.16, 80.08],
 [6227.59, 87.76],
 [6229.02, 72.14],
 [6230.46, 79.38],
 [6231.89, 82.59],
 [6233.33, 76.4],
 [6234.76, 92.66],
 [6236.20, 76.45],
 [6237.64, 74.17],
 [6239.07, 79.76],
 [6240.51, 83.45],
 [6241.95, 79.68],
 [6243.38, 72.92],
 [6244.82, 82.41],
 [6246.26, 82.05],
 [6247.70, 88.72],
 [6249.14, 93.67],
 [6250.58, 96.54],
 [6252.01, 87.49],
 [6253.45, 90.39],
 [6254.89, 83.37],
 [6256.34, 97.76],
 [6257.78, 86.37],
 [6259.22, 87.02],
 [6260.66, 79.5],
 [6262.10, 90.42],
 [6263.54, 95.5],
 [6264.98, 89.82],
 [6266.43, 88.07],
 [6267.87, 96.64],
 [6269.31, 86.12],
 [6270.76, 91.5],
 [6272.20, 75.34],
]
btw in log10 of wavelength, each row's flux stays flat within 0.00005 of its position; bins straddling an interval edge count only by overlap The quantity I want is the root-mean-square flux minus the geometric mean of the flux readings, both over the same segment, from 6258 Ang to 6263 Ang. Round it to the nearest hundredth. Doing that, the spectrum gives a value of 0.24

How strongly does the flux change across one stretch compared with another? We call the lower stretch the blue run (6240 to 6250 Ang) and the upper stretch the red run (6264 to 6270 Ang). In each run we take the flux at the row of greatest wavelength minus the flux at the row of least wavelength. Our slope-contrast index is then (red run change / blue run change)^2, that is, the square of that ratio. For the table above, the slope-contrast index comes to 0.1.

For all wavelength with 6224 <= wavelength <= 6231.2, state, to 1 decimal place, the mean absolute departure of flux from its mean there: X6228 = 6.1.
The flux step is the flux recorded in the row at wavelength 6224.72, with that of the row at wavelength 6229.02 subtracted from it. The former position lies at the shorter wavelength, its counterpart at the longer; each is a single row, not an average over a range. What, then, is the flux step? 20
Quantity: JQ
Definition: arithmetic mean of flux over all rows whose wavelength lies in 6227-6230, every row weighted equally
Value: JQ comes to 80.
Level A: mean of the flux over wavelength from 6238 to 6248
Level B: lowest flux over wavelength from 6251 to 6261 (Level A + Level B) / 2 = 80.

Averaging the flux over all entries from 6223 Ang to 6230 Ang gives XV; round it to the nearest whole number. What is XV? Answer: 82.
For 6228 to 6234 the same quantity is 78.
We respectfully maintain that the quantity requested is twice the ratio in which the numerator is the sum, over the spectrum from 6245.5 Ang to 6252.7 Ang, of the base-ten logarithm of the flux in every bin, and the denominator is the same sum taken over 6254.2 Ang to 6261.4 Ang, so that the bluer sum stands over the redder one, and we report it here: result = 2.02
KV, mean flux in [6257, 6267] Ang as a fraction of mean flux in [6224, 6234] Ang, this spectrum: 1.08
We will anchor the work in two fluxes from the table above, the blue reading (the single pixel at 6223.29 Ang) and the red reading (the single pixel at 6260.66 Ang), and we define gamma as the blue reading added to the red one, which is 158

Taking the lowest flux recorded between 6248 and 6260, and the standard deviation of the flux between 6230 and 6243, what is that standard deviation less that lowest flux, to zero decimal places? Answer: -78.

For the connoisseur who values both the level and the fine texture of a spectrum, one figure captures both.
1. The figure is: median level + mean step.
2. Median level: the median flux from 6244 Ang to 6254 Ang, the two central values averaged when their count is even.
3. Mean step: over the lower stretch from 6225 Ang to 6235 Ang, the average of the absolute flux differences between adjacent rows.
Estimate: 98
